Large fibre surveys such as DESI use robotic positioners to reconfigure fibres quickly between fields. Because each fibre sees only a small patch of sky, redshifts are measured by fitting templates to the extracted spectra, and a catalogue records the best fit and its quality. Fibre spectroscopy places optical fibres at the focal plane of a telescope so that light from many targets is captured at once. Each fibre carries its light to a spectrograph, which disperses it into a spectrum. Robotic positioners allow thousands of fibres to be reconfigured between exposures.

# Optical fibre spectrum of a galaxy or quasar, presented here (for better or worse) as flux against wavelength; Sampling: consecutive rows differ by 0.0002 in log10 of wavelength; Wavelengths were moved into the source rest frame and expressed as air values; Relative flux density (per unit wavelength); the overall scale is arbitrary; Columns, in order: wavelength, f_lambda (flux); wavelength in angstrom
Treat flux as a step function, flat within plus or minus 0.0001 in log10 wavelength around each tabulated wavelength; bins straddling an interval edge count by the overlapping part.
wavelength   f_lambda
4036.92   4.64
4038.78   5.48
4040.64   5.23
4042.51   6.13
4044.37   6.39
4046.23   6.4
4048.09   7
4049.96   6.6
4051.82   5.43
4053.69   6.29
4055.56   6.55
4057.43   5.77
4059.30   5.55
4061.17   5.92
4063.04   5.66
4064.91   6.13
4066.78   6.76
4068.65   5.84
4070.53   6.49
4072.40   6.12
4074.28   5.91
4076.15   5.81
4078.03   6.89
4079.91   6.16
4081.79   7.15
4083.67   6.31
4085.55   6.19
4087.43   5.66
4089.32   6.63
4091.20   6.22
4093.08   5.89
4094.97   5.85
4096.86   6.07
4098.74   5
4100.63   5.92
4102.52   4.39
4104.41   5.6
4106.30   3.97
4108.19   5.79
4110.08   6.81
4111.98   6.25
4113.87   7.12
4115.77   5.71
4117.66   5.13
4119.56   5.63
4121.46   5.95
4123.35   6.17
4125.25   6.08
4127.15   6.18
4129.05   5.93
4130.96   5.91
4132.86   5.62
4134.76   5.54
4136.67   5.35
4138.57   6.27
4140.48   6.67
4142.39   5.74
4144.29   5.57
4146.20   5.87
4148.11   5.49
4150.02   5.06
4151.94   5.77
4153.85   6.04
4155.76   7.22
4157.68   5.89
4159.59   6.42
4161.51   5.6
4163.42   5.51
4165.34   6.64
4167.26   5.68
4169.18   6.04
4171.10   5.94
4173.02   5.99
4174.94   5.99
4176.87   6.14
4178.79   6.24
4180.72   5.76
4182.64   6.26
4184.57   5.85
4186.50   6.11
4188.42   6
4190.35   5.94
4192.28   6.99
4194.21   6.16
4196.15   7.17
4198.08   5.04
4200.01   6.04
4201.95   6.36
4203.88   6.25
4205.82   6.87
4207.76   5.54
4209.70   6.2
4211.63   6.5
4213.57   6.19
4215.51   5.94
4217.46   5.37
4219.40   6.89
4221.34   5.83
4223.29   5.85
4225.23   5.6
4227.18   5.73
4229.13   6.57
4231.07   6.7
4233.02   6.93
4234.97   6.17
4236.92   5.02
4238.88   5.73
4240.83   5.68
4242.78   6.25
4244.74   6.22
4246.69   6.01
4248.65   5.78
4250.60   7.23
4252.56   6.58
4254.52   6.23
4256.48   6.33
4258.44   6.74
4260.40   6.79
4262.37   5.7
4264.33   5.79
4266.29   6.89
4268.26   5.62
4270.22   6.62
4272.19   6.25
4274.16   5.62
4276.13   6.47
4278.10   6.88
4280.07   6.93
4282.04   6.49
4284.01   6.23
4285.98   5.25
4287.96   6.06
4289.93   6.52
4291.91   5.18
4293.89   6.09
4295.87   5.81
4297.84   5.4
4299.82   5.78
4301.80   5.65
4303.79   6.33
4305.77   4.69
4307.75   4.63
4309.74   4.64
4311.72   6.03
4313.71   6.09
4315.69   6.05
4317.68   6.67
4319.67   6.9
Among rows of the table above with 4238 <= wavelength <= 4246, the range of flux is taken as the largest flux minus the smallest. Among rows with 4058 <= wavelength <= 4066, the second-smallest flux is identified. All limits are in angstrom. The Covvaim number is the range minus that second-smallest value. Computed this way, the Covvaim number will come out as -5.1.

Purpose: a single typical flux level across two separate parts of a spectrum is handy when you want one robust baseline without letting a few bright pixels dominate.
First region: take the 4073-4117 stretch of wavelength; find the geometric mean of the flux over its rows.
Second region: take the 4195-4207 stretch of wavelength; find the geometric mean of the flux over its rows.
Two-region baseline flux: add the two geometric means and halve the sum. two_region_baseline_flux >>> 6.08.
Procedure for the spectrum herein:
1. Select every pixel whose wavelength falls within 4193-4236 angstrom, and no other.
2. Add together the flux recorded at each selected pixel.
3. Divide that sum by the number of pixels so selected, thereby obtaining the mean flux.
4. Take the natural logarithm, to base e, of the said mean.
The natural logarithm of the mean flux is 1.82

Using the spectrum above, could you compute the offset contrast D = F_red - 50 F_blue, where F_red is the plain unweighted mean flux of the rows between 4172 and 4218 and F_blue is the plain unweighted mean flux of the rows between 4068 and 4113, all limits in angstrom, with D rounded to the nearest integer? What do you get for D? -292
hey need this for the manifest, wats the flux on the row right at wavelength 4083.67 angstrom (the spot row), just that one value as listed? 6.31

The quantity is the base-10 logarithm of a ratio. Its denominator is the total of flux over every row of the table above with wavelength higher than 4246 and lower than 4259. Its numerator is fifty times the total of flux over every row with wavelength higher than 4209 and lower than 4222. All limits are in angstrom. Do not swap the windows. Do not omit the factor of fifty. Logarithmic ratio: 1.68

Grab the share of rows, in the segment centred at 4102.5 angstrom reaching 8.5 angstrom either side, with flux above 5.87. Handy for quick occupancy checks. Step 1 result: 0.3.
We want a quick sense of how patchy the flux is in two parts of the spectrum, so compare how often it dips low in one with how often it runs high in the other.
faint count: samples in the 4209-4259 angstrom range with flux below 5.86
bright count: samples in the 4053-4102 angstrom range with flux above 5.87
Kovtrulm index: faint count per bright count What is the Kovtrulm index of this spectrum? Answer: 0.5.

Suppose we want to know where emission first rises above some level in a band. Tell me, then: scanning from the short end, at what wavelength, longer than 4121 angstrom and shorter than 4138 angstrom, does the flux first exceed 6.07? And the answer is 4123.35 angstrom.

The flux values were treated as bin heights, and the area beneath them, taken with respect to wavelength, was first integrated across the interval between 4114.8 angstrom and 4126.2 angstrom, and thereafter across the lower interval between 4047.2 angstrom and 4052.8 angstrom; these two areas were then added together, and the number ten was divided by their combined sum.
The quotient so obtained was 0.099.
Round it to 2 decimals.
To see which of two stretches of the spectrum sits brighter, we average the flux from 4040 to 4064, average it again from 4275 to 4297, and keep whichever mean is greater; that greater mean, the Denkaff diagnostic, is 6.17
